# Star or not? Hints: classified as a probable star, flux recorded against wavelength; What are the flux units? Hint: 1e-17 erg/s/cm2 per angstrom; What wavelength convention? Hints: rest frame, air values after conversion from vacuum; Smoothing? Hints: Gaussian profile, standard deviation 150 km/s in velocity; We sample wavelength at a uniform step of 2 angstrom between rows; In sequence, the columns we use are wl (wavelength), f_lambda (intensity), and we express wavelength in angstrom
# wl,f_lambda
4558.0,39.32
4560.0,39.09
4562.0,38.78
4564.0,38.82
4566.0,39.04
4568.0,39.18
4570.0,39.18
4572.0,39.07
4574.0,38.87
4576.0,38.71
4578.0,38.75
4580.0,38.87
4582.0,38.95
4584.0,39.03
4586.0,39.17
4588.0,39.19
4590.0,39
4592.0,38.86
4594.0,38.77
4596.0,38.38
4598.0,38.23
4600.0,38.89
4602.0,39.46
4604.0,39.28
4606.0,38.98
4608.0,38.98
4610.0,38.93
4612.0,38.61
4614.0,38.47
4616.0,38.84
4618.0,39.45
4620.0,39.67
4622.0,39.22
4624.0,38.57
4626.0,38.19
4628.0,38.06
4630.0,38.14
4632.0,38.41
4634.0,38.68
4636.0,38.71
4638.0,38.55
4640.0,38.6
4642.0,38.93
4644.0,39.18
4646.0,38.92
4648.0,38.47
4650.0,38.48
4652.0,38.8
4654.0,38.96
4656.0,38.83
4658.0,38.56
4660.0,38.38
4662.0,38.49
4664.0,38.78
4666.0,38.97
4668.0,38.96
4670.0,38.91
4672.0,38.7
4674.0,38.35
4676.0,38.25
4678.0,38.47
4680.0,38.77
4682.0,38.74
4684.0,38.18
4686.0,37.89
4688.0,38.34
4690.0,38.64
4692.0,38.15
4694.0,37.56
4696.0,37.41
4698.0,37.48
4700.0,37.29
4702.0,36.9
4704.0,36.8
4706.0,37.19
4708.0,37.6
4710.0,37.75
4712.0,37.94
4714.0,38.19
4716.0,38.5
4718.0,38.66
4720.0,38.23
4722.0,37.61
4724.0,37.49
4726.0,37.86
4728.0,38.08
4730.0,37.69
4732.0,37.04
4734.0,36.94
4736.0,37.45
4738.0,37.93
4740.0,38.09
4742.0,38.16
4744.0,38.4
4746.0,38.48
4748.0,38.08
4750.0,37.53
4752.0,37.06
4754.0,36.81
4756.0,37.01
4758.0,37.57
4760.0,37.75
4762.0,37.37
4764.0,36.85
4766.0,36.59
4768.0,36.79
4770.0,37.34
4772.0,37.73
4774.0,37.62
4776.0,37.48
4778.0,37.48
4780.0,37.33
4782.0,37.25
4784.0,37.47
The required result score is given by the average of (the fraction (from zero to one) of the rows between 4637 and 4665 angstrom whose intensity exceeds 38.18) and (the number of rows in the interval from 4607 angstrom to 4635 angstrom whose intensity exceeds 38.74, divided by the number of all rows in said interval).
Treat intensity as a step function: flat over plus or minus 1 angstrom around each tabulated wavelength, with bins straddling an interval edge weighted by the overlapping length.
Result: 0.71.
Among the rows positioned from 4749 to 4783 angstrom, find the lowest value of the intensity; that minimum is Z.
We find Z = 36.59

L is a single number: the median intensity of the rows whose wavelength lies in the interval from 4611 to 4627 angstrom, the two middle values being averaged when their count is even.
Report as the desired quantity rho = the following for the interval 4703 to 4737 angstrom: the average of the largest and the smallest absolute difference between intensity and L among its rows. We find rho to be 1.0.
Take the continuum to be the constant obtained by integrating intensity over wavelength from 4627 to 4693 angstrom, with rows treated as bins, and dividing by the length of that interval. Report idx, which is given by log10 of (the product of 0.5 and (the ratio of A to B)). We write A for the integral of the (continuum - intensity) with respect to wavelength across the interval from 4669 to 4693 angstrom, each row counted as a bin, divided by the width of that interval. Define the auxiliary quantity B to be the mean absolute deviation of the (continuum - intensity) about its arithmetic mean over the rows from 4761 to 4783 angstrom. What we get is -0.62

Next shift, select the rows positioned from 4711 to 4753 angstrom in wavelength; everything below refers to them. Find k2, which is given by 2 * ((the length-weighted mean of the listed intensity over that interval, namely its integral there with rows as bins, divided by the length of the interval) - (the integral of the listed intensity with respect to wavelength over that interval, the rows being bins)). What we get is -3106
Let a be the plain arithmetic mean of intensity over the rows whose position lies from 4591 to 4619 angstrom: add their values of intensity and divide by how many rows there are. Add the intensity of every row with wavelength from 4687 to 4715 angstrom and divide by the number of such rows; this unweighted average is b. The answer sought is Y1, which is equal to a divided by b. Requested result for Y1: 1.03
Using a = 38.9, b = 37.7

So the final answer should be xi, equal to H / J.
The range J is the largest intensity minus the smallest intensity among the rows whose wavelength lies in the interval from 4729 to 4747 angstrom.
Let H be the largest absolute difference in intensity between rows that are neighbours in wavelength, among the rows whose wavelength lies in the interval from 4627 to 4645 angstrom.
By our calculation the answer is 0.21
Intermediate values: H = 0.330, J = 1.54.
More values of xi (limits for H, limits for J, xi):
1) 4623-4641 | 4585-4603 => 0.31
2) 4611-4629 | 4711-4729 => 0.56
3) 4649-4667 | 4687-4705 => 0.17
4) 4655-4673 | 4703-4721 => 0.16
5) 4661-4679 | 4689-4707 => 0.19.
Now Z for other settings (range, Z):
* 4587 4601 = 38.23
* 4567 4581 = 38.71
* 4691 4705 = 36.8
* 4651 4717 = 36.8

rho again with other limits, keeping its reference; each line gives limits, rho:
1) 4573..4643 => 0.5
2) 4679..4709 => 1.0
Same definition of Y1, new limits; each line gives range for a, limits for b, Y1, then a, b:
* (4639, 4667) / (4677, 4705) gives 1.02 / 38.7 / 37.9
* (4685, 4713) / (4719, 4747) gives 1.00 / 37.6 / 37.8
